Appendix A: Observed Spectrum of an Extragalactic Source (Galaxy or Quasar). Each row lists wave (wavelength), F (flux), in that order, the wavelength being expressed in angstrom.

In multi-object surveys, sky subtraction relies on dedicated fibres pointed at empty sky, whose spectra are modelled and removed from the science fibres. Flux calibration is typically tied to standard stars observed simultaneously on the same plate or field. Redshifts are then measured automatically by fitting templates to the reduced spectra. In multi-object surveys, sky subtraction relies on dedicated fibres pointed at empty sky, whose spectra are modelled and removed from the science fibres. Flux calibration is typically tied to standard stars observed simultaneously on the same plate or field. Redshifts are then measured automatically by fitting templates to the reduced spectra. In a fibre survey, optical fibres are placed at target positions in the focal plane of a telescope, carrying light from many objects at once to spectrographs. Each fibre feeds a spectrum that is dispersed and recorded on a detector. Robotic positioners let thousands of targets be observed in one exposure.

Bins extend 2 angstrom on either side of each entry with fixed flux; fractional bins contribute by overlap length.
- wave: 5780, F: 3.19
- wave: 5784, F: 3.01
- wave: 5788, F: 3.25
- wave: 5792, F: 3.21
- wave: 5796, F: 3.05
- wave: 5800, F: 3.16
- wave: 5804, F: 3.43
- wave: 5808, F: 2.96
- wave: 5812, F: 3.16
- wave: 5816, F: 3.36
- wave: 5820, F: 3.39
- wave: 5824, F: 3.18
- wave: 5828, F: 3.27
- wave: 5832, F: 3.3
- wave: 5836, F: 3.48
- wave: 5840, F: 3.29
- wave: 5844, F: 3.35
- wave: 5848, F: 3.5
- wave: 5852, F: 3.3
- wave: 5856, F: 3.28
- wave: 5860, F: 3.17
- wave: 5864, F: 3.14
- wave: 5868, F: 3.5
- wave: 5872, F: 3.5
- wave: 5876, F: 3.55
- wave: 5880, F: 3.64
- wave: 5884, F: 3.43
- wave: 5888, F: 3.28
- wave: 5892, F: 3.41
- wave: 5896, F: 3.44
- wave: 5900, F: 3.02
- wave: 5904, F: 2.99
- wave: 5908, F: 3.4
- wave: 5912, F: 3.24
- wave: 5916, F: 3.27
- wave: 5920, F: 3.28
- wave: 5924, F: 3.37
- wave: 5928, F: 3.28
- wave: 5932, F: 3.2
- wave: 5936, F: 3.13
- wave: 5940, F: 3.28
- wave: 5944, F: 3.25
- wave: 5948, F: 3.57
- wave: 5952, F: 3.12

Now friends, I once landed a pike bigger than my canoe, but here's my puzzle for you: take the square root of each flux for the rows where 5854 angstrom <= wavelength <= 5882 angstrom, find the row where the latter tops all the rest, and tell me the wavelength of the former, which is 5880 angstrom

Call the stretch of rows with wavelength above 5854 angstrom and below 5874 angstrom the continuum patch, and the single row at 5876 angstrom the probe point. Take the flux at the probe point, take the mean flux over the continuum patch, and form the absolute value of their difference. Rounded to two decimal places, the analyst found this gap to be 0.23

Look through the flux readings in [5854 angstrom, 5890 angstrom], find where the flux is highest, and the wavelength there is 5880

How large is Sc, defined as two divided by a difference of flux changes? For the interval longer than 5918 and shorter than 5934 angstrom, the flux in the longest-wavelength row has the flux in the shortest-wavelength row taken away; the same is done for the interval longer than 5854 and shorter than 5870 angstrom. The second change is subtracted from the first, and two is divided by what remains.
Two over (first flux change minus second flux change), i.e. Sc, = -6.7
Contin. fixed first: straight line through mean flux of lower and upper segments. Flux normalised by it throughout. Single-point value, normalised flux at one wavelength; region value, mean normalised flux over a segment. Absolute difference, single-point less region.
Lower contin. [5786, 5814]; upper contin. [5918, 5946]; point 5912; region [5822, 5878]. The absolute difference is 0.044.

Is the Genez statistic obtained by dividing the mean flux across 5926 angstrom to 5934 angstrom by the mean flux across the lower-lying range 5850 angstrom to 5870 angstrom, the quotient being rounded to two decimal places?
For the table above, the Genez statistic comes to 0.99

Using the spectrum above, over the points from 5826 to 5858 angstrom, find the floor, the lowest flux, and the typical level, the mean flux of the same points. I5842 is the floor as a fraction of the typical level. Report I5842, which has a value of 0.977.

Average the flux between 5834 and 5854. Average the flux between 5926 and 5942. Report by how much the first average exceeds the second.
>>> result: 0.16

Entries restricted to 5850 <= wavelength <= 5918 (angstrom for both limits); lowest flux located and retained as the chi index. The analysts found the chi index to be 2.99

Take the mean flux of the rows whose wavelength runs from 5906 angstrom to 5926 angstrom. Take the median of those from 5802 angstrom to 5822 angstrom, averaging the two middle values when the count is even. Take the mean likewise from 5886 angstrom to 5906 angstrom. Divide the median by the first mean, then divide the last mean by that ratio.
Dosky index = 3.18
